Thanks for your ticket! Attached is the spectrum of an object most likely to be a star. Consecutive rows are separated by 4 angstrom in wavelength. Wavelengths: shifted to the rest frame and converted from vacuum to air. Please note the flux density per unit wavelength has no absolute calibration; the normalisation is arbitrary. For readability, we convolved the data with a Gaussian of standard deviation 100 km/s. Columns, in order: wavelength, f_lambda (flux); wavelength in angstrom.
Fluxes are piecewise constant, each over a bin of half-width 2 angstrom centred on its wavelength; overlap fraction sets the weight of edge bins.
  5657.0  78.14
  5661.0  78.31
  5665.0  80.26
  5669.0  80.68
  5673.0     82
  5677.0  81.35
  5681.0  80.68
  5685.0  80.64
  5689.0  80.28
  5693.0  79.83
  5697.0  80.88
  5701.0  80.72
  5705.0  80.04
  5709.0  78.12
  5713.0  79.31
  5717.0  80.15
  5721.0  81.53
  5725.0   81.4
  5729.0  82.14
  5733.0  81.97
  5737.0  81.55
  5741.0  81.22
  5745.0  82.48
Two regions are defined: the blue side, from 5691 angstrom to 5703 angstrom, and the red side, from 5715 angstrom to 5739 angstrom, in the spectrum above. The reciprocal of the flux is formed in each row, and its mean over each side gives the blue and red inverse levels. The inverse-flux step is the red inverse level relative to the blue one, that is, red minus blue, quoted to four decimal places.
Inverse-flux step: -0.0001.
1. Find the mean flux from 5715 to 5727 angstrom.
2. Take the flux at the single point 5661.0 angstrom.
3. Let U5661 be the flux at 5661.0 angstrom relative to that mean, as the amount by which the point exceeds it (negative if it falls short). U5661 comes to -2.7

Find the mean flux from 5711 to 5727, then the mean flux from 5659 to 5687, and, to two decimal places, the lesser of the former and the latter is 80.56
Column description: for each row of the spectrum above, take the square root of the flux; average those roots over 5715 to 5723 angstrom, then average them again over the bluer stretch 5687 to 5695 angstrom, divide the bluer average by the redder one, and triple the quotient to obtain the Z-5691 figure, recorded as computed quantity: 2.99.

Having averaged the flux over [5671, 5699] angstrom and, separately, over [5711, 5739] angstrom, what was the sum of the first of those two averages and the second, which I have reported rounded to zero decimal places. 162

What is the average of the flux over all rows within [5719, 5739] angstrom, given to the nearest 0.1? 81.7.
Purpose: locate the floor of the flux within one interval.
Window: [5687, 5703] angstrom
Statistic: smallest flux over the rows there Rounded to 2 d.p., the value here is 79.83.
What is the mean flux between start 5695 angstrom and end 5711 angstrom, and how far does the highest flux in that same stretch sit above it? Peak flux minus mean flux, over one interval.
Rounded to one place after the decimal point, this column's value 0.9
